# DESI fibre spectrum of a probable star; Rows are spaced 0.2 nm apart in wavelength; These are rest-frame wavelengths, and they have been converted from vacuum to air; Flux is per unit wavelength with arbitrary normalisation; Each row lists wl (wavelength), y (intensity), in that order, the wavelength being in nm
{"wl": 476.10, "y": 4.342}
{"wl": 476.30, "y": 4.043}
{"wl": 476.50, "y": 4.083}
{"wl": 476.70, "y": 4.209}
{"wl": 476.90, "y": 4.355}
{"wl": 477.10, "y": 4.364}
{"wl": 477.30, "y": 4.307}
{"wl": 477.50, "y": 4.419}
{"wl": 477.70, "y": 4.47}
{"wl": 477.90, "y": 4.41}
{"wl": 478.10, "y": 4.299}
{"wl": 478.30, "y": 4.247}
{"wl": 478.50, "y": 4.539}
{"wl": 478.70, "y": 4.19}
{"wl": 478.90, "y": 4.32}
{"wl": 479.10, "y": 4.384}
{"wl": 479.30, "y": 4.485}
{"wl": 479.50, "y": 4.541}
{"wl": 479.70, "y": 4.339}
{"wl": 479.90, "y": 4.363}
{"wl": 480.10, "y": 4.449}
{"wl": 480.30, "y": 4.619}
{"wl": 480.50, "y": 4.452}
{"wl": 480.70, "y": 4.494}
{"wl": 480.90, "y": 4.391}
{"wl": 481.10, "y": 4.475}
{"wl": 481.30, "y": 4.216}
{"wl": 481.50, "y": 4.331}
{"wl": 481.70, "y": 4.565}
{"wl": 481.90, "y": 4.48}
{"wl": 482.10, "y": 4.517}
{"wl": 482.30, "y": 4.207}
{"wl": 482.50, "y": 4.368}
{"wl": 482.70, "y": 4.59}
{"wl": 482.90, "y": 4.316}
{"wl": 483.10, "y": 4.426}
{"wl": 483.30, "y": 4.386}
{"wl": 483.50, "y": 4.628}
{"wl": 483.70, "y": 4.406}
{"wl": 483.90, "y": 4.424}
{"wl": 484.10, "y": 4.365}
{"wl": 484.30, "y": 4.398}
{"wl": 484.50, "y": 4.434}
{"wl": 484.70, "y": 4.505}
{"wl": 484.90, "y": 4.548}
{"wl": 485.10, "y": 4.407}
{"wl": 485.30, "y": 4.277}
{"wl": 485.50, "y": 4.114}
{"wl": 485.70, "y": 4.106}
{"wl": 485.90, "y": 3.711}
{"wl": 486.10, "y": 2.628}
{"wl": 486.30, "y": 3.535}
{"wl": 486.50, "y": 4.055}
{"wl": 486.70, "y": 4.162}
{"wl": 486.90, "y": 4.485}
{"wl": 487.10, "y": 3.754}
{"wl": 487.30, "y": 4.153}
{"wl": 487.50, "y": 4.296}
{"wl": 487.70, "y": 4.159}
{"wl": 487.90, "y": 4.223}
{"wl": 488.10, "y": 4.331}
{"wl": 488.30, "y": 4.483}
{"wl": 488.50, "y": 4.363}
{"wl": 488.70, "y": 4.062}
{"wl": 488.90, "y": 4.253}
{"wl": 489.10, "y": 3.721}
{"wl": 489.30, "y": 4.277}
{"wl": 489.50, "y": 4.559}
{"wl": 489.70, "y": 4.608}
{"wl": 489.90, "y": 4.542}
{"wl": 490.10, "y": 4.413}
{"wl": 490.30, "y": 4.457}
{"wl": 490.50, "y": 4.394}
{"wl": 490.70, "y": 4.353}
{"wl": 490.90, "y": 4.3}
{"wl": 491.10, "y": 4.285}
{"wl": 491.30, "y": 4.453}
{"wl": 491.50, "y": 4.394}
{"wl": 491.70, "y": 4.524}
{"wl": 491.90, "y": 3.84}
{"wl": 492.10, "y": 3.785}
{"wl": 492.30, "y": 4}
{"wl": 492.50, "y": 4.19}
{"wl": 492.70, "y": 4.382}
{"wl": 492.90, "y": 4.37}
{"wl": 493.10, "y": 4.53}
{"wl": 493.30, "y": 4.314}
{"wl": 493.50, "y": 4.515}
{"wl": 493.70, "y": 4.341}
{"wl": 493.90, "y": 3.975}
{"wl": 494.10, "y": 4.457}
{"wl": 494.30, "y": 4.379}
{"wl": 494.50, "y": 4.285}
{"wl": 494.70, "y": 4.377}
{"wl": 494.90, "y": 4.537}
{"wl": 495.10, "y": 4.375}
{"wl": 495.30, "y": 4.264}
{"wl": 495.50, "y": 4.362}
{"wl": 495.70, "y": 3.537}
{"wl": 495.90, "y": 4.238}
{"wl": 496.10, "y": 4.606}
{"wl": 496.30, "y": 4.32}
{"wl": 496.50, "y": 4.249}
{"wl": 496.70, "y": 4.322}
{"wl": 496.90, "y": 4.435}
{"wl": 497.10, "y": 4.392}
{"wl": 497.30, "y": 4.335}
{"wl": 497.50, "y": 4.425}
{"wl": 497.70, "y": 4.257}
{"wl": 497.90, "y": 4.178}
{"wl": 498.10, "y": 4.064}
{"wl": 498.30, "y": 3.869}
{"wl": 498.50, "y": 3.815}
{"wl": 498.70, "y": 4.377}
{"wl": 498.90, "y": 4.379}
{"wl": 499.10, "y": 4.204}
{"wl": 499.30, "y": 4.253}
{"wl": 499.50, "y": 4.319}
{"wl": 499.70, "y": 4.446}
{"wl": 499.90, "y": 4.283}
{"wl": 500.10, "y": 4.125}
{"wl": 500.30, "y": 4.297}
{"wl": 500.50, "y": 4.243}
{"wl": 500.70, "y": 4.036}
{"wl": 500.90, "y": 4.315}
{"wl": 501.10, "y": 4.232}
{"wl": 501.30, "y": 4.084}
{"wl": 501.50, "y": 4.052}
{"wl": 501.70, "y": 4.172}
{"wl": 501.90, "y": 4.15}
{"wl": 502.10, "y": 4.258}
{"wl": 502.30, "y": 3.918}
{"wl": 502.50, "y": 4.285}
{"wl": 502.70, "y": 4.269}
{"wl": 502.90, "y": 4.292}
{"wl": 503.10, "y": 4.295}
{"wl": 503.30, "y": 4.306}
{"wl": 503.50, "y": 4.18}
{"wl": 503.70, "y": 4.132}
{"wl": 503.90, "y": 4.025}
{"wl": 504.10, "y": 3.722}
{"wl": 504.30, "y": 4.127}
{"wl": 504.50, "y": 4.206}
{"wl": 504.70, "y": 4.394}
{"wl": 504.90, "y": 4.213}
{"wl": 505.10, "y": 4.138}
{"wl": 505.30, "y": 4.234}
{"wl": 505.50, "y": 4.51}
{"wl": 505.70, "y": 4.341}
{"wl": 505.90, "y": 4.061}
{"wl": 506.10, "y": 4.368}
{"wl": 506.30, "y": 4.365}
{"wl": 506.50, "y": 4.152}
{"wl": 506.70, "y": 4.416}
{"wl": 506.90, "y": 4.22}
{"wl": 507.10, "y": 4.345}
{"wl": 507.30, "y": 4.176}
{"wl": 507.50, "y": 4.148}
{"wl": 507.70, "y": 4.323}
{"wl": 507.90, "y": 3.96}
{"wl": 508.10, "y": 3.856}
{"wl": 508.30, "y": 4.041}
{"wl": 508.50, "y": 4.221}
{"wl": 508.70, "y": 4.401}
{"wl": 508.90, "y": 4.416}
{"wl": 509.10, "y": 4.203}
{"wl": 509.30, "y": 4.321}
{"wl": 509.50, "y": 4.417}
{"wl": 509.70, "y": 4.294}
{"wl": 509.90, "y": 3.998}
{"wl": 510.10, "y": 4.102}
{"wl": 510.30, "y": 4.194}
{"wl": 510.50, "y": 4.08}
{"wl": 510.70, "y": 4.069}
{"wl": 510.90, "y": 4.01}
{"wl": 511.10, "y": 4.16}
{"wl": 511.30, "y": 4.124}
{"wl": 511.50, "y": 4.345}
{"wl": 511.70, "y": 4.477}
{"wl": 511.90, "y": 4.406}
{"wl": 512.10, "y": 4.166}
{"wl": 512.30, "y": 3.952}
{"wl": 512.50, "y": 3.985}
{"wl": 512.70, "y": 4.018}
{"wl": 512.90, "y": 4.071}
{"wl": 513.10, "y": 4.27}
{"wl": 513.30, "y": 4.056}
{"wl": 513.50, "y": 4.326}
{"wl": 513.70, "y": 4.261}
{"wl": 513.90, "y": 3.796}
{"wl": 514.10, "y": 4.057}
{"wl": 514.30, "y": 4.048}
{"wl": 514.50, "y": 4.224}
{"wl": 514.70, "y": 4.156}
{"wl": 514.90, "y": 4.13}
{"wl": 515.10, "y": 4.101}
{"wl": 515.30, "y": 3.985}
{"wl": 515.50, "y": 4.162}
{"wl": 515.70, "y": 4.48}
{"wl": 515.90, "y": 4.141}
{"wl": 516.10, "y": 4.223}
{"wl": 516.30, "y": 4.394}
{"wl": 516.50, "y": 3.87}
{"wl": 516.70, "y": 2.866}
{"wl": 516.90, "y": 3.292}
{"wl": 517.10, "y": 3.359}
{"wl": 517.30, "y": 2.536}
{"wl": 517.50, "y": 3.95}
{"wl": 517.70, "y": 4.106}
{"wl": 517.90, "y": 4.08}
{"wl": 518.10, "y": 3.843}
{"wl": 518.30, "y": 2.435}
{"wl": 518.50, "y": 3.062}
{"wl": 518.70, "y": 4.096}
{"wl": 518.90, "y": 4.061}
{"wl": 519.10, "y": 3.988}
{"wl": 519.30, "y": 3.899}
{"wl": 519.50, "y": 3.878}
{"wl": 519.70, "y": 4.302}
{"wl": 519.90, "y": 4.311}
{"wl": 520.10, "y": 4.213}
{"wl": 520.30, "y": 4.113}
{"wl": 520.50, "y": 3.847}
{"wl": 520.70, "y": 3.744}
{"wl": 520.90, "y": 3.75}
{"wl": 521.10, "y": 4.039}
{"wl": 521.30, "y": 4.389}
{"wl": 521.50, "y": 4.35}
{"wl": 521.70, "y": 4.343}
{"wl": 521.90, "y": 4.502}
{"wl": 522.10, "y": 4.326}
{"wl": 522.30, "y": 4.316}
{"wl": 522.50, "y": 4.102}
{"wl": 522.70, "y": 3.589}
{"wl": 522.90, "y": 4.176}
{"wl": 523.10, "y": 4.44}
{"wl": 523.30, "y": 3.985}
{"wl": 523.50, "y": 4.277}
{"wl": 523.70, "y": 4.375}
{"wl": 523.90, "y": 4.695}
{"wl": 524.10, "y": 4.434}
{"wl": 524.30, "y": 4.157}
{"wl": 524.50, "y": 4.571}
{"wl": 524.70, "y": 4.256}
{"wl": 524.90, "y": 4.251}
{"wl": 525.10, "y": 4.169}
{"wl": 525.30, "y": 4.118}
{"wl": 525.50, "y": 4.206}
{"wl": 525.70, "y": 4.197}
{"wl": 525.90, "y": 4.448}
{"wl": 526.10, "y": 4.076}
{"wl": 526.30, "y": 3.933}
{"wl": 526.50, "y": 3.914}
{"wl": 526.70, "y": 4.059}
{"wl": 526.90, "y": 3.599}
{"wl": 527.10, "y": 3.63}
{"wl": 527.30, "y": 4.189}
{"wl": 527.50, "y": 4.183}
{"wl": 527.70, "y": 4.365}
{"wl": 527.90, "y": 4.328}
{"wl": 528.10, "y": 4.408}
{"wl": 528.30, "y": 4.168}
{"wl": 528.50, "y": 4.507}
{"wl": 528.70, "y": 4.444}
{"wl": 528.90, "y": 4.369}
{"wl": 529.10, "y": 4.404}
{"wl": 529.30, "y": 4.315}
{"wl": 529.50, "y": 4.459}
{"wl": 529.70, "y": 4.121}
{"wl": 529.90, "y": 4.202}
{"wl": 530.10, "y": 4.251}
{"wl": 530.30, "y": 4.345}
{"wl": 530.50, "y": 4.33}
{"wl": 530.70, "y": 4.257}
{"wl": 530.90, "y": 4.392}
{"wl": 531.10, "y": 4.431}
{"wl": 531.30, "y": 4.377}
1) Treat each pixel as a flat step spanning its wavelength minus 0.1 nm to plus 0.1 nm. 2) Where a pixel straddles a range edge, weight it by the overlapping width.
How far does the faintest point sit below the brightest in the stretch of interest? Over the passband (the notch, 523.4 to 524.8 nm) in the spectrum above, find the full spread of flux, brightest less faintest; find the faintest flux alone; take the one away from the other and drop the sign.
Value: 3.6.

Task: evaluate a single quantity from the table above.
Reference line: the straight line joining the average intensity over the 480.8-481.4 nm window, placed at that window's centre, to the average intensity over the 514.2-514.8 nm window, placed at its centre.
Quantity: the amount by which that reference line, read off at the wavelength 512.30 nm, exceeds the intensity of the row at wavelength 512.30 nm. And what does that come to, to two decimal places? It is 0.21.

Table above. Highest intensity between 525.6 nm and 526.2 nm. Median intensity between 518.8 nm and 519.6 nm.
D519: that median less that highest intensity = -0.50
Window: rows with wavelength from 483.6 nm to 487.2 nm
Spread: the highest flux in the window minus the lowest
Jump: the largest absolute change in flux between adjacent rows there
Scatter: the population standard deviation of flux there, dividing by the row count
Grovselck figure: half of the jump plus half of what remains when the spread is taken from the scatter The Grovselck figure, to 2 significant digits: -0.19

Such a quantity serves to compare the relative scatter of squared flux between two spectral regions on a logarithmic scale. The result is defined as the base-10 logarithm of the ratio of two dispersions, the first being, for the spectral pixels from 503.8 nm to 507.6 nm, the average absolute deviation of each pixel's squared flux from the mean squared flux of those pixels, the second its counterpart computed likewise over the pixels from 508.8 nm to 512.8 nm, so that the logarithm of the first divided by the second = -0.03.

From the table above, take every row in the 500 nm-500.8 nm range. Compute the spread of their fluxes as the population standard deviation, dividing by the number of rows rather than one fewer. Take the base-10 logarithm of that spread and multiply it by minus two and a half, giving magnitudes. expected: 2.5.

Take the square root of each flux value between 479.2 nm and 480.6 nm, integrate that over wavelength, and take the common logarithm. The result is 0.471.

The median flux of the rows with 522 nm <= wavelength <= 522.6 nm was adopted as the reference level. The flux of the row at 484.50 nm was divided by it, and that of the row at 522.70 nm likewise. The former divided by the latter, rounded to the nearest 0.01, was 1.24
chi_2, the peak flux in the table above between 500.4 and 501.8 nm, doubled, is 8.6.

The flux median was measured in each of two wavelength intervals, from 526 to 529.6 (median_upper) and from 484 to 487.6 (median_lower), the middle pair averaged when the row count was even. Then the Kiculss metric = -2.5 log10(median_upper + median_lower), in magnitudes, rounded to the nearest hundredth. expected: -2.32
